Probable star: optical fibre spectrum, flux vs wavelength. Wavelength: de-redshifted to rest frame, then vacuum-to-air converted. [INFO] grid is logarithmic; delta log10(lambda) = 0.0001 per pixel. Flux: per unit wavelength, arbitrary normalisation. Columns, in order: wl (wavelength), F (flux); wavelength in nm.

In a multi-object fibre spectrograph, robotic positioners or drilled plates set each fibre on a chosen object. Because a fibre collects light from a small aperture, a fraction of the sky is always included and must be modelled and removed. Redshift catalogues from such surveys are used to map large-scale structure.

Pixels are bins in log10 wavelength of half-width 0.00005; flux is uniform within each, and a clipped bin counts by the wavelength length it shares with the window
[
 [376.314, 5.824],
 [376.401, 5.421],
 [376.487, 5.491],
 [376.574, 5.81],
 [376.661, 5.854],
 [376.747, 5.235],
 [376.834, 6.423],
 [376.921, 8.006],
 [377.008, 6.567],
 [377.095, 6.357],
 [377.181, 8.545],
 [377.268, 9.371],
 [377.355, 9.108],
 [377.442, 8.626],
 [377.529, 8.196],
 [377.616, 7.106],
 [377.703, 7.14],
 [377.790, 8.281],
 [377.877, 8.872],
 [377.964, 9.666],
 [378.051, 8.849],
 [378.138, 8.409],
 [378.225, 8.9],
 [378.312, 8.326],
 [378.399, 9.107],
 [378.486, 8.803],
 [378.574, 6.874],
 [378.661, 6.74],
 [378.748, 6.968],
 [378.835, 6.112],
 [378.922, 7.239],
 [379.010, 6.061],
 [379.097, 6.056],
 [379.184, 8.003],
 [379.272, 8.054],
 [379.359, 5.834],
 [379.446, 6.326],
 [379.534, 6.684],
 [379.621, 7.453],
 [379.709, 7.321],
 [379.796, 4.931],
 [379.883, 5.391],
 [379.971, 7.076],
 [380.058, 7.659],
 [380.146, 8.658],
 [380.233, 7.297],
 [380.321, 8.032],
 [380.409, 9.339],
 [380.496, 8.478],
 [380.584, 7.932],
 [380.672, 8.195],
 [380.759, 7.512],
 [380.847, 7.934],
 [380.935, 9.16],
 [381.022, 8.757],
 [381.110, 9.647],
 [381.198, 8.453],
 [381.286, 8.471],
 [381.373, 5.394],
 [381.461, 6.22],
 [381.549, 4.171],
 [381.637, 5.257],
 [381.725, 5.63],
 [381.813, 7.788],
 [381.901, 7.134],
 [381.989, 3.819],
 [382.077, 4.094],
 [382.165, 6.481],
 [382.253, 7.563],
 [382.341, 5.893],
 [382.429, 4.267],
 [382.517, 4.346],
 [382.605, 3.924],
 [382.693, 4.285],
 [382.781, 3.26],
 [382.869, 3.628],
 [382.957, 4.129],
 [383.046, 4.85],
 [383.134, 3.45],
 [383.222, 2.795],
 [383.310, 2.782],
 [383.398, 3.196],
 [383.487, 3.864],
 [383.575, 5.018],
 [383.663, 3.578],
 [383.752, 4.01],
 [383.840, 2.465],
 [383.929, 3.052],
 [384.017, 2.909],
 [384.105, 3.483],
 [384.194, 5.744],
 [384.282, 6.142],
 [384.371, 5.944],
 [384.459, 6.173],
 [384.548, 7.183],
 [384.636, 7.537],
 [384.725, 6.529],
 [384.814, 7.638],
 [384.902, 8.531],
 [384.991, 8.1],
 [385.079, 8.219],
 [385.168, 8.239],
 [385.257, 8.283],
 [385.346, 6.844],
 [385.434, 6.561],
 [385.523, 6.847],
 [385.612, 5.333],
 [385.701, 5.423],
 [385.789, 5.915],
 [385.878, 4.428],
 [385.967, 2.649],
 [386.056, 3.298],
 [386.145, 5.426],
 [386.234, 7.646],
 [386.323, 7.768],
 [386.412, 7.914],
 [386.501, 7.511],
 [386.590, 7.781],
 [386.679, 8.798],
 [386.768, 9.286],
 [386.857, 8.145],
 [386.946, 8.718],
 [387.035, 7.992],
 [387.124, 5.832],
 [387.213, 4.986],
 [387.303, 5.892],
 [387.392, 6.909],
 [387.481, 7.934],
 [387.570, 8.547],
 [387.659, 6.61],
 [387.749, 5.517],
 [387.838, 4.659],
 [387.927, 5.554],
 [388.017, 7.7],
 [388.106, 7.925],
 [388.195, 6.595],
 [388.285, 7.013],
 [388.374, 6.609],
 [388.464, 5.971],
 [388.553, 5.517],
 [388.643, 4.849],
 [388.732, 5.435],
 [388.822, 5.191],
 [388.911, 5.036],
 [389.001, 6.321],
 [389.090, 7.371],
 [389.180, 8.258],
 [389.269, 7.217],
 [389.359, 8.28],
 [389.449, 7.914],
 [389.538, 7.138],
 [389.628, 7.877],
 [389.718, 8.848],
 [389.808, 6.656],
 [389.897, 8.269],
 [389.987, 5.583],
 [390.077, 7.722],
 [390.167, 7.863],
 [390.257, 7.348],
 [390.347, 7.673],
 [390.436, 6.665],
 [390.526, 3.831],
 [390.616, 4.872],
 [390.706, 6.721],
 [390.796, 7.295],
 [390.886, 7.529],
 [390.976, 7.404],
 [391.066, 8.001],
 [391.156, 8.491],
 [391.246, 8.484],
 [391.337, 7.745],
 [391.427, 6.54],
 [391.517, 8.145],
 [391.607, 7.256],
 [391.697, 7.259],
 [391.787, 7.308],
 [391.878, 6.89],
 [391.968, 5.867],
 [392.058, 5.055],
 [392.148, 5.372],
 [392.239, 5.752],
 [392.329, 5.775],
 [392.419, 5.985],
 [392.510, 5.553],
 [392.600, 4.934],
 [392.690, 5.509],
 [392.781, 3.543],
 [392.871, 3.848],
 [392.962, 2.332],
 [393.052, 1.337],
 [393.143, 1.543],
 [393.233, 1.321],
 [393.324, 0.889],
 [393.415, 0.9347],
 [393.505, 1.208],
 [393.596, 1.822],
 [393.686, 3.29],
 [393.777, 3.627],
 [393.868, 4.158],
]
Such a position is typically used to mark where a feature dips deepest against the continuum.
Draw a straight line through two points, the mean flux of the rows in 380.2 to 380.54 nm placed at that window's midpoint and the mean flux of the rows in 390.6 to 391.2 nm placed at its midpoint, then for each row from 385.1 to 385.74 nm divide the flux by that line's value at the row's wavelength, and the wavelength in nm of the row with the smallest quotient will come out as 385.612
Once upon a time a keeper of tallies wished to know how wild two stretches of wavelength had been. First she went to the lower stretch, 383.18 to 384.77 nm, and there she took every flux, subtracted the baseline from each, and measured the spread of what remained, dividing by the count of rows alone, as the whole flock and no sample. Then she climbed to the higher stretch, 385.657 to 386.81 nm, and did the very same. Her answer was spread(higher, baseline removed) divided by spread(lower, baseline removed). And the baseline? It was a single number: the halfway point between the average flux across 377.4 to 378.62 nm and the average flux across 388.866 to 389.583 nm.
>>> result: 1.22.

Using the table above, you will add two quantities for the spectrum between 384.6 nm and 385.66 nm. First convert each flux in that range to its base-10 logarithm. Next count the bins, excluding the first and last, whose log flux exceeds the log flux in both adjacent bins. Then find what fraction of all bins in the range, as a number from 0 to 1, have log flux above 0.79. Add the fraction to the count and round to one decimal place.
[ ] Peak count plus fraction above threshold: 3.9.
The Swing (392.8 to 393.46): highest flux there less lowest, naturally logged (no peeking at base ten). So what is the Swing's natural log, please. 1.1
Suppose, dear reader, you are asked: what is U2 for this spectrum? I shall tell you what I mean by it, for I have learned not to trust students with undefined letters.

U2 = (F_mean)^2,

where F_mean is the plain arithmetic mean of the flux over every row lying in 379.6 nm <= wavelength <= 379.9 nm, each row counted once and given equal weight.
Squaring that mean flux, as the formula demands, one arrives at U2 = 39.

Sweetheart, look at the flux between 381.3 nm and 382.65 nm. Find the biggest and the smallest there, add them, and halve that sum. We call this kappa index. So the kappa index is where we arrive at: 5.8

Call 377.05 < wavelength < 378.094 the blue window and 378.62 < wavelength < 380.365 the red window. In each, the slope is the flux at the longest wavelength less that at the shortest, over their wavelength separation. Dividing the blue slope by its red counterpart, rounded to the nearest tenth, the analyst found 3.3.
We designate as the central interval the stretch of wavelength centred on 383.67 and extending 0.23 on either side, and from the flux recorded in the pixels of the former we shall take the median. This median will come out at 3.9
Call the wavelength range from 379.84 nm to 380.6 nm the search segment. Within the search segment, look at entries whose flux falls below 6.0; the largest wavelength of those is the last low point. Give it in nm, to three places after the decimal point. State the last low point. 379.883 nm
